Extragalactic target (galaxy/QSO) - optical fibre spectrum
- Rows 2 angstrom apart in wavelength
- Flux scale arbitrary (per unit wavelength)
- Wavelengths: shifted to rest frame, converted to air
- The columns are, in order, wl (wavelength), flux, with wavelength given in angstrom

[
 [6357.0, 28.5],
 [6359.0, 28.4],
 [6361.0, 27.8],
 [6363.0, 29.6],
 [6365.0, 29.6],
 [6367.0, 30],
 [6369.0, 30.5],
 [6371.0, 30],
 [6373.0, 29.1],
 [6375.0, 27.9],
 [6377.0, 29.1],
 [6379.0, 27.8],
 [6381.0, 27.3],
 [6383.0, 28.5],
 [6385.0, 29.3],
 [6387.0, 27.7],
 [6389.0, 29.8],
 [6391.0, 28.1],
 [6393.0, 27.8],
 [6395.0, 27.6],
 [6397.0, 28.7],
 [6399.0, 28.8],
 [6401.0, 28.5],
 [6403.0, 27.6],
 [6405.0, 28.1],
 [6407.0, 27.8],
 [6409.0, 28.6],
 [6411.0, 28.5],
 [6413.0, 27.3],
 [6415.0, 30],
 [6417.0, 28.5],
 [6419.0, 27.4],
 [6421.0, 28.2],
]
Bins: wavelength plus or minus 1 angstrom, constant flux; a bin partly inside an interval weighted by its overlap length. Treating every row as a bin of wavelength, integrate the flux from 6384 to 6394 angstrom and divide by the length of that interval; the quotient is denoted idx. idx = 28.5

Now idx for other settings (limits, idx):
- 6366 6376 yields 29.5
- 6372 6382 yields 28.2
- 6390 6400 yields 28.2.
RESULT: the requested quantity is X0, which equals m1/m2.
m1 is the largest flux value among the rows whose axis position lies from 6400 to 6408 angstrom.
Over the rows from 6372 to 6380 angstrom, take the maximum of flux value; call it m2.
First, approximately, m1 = 28.5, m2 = 29.1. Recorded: 0.98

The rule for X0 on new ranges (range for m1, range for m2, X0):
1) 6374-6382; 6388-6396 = 0.98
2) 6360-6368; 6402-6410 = 1.05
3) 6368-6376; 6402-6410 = 1.07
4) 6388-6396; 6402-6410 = 1.04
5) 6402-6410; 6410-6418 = 0.95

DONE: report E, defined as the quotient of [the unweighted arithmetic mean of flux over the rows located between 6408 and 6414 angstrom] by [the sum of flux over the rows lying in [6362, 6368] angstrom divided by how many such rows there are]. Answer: 0.95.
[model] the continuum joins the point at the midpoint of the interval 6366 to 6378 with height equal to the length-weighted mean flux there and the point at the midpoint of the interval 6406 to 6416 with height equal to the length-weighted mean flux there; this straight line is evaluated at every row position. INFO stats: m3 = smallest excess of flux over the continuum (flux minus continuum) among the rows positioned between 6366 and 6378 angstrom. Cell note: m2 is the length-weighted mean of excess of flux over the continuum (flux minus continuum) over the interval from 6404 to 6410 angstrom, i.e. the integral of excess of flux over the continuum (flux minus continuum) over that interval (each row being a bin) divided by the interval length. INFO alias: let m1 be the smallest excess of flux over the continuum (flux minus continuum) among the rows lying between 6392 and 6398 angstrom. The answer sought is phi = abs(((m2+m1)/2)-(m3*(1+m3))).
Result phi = 1.5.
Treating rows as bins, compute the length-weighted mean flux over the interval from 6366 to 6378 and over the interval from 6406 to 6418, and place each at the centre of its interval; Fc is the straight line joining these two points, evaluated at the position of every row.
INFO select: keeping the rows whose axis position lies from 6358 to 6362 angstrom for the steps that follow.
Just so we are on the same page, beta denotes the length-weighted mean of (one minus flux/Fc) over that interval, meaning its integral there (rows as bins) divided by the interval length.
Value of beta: 0.05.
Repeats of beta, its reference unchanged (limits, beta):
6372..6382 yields 0.04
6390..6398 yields 0.03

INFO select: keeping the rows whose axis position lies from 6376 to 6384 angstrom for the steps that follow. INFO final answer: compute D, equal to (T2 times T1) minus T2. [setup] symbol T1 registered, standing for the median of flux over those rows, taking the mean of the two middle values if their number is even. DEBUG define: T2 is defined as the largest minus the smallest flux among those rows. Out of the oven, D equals 49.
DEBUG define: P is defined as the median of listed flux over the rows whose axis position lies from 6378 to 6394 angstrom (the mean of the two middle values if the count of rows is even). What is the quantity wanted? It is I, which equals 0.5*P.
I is 14.0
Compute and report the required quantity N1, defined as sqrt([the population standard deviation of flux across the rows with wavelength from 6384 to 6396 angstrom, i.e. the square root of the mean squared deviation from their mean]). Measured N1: 0.92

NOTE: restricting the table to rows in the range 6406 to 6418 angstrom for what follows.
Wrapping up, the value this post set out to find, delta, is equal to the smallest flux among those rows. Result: 27.3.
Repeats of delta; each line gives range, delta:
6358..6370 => 27.8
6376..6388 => 27.3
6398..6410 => 27.6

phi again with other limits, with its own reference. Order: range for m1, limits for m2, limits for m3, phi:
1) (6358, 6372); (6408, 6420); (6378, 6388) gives 2.7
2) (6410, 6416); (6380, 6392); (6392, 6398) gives 1.2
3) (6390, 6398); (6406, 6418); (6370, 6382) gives 2.3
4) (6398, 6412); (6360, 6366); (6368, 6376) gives 1.5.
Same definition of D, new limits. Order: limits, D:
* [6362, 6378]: 74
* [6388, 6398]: 60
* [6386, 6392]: 57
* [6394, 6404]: 33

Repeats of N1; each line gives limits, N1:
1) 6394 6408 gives 0.69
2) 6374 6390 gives 0.91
